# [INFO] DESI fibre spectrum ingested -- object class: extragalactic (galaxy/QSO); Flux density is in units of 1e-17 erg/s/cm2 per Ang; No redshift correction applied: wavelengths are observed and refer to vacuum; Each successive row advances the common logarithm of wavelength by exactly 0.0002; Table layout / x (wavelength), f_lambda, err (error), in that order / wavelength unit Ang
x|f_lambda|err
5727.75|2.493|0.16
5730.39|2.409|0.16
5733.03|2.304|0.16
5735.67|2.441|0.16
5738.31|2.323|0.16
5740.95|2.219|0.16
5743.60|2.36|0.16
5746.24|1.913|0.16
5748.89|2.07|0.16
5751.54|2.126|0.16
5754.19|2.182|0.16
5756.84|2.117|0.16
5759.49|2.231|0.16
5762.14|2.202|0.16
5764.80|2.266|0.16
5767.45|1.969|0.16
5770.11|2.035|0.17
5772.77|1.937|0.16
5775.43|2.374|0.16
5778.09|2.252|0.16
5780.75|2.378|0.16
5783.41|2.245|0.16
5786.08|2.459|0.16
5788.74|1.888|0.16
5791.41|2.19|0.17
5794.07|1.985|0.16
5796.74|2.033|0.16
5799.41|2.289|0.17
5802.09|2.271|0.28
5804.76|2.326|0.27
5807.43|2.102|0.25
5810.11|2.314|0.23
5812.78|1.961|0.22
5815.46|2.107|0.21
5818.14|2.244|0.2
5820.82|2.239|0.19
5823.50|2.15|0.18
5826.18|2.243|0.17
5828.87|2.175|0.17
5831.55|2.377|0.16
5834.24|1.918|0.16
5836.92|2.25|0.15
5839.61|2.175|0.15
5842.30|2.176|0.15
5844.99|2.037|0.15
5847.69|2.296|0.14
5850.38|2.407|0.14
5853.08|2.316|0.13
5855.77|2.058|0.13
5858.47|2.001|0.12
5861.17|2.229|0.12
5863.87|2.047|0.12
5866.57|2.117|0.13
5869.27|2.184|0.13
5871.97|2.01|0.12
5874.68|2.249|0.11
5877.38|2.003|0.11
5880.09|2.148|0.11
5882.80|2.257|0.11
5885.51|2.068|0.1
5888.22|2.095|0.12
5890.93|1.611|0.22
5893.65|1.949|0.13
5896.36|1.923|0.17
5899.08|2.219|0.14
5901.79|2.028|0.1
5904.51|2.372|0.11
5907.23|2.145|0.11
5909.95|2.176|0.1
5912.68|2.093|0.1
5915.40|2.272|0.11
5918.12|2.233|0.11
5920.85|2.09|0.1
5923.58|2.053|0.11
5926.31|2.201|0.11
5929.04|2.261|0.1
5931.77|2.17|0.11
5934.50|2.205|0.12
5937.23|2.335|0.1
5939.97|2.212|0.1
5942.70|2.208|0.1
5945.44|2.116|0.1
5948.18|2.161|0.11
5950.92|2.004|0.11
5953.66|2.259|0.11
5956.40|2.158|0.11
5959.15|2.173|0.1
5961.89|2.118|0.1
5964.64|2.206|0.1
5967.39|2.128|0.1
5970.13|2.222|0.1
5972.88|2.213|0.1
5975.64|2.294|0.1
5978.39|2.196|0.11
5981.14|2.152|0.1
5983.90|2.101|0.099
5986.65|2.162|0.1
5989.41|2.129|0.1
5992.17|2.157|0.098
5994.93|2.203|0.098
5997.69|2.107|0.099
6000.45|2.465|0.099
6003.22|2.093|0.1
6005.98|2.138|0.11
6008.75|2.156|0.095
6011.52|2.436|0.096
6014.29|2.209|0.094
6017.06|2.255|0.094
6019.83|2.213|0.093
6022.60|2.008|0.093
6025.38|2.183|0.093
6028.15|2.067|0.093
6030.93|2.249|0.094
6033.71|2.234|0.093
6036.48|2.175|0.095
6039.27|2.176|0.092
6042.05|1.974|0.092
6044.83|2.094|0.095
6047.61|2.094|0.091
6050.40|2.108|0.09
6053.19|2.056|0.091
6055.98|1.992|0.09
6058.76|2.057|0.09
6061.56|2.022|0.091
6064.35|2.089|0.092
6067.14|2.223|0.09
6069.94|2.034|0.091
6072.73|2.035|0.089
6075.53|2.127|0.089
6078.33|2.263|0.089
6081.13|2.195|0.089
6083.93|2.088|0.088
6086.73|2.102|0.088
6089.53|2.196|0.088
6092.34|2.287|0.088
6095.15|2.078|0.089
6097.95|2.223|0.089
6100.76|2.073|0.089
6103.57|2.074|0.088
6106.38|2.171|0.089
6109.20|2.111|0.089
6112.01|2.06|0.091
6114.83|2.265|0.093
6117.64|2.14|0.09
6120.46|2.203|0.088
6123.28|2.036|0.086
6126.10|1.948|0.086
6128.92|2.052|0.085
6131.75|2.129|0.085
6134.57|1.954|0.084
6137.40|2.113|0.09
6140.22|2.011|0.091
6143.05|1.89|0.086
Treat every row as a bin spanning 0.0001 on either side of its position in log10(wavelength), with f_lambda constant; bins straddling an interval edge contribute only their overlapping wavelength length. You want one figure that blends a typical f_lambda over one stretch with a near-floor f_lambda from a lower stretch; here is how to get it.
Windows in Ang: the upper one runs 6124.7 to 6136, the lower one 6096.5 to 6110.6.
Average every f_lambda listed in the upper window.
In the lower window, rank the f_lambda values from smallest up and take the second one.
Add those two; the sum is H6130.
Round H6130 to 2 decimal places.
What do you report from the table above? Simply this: 4.09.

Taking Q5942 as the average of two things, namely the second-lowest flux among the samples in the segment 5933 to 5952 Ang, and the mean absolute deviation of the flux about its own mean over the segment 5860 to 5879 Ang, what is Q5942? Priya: 1.10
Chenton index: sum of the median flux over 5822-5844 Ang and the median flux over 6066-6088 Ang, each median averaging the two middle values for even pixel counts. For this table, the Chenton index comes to 4.29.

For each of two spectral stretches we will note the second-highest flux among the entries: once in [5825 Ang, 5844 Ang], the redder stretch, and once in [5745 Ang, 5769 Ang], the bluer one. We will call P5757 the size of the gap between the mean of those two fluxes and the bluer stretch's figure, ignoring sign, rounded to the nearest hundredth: 0.01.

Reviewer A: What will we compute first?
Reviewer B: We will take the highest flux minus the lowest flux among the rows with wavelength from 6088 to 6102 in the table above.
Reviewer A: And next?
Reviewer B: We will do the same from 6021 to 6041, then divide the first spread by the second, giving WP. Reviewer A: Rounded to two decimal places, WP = 0.89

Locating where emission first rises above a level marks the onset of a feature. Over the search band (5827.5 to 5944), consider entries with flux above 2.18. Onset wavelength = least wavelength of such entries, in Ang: 5831.55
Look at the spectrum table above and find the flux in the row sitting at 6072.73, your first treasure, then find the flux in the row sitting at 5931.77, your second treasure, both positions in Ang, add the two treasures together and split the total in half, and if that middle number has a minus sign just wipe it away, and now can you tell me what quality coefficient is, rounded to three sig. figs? 2.10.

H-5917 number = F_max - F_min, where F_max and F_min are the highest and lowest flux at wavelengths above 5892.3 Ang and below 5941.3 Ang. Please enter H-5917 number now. 0.45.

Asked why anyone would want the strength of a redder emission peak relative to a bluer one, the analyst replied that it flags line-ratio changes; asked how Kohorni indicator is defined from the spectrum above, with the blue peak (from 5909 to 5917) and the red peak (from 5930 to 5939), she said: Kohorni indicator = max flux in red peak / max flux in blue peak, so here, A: 1.03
